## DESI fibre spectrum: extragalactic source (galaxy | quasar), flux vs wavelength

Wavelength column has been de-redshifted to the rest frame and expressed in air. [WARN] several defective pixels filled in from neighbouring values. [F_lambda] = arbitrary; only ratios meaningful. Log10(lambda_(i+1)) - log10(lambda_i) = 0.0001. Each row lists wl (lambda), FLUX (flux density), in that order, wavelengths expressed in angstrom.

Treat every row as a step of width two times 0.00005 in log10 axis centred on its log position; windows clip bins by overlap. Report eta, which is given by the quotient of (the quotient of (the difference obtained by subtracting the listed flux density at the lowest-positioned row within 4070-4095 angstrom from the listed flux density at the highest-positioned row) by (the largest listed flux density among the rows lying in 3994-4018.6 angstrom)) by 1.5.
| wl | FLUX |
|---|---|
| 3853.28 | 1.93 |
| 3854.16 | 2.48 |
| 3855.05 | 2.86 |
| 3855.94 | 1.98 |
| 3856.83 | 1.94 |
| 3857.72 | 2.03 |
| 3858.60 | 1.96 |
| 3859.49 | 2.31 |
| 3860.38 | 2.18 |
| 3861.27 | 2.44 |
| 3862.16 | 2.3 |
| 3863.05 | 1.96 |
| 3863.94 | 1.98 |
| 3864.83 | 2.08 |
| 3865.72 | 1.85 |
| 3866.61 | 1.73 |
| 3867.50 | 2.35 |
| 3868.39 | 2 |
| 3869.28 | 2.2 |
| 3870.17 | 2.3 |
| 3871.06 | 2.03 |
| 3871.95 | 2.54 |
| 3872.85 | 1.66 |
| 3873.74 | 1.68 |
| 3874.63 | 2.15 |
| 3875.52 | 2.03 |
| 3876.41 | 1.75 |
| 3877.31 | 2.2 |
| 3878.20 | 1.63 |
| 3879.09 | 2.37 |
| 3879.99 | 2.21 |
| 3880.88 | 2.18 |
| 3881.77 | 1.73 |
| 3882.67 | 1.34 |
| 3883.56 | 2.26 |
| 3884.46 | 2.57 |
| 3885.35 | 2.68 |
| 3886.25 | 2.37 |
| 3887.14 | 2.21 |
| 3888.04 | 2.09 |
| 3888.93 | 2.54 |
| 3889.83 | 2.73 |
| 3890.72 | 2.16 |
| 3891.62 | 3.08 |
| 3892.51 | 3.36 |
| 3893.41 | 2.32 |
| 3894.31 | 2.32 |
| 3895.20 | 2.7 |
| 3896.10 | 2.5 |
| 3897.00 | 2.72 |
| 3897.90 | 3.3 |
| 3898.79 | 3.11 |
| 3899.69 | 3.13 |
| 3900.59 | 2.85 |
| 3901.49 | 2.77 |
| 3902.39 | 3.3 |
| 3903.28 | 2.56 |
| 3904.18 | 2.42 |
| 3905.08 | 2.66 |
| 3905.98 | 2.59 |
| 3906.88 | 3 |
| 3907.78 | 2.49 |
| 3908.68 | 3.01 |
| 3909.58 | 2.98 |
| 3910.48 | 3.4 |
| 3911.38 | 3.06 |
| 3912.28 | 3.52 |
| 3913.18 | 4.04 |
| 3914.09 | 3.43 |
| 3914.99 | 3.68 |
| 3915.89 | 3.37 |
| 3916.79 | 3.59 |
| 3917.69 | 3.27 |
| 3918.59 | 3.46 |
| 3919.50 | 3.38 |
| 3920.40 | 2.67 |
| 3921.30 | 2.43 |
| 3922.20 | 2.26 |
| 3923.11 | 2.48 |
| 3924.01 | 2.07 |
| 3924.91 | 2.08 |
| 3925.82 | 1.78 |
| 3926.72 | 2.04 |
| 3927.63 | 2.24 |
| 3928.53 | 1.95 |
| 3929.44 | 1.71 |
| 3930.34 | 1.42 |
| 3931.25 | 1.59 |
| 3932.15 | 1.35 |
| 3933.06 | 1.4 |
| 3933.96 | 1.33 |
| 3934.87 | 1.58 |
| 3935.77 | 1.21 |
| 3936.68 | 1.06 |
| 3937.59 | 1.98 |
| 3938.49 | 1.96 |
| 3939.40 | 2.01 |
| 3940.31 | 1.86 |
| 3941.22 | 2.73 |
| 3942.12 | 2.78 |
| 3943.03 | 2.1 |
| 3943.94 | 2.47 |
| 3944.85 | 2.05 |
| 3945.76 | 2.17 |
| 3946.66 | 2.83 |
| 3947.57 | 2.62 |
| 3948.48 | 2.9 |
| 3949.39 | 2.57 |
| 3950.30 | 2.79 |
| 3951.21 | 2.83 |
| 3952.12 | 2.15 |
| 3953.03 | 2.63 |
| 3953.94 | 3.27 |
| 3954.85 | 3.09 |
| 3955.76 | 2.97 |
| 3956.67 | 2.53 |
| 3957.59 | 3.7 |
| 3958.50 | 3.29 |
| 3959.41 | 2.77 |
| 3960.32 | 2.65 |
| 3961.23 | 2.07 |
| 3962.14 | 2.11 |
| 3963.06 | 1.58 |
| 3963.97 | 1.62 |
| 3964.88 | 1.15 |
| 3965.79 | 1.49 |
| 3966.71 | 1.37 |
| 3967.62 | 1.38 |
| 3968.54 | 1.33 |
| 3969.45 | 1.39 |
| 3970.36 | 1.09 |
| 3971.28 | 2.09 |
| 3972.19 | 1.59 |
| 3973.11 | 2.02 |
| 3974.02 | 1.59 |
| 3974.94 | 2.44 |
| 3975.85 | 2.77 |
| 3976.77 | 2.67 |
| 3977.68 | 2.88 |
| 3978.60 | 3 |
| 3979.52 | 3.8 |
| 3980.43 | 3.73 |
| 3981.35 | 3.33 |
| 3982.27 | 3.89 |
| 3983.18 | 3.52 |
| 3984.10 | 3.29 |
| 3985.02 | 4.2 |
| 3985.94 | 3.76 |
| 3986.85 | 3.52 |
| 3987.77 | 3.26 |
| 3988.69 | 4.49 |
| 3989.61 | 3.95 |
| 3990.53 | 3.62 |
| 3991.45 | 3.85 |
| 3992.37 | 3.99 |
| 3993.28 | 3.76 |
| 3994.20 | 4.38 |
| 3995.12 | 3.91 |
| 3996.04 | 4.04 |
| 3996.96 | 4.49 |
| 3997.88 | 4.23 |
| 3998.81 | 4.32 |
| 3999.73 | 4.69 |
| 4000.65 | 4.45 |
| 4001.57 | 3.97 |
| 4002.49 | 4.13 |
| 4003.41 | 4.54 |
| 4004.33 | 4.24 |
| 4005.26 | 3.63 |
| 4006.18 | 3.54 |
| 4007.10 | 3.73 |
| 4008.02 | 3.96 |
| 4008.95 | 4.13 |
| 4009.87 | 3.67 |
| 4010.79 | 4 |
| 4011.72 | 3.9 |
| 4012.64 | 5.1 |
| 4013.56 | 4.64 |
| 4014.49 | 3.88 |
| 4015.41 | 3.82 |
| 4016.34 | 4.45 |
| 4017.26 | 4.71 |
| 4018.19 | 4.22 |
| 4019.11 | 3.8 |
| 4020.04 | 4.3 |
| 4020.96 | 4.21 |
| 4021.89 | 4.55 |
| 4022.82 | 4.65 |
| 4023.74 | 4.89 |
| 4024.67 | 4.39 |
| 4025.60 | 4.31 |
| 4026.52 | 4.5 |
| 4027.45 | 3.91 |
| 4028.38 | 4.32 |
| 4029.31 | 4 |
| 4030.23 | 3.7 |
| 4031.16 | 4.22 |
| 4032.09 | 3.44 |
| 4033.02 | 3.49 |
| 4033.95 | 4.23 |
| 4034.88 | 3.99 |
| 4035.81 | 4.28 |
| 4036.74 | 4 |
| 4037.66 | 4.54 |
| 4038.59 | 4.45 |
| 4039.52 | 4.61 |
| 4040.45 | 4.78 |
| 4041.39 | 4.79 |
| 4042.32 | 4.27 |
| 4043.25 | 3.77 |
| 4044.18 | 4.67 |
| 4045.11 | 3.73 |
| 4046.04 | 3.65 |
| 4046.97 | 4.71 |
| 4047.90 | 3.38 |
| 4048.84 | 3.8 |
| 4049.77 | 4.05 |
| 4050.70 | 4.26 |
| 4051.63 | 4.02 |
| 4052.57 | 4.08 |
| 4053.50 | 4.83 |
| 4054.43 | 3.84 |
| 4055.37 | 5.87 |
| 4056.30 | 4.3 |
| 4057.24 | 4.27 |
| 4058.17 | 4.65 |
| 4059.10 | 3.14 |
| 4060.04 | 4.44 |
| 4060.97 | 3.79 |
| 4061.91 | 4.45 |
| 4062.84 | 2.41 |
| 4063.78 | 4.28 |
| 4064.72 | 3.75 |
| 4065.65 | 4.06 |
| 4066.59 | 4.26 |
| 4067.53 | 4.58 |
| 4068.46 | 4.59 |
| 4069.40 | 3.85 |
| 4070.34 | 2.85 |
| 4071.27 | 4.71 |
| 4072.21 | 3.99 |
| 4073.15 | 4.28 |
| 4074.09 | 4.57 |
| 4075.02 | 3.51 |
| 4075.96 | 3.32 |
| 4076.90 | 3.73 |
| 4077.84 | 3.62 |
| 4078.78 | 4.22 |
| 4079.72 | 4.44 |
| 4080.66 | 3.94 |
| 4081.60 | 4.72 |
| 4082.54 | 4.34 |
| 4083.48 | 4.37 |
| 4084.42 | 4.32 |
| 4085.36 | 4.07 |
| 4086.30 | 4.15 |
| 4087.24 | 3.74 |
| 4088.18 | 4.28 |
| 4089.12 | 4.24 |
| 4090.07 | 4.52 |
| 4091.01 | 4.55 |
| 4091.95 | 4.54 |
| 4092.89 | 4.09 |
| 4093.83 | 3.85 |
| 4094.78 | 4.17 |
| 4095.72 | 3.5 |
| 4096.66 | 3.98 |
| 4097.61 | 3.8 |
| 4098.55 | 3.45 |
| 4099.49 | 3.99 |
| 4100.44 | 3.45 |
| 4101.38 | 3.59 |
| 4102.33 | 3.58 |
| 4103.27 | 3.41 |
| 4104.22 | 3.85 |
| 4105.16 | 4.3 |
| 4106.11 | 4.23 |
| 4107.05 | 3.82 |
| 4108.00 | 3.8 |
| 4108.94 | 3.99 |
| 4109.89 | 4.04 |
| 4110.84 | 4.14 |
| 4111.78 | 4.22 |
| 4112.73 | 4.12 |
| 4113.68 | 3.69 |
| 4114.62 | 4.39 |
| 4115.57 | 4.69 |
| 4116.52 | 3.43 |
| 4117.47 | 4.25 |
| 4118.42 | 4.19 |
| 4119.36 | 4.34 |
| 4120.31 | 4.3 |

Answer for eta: 0.17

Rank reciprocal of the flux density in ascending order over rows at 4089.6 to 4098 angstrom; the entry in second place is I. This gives 0.22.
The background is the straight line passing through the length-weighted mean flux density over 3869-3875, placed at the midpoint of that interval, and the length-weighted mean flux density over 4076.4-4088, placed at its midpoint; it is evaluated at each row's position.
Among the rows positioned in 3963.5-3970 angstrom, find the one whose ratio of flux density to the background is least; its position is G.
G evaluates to 3964.88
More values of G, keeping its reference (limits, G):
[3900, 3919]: 3904.18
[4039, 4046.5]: 4046.04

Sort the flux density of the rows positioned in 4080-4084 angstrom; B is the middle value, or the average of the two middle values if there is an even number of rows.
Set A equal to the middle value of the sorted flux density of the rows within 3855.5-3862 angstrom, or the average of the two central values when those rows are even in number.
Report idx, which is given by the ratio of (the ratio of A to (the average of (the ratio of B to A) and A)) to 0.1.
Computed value 9.7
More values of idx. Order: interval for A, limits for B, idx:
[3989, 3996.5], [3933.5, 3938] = 18.4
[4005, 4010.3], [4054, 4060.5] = 15.2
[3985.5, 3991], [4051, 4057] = 15.3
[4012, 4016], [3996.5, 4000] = 16.1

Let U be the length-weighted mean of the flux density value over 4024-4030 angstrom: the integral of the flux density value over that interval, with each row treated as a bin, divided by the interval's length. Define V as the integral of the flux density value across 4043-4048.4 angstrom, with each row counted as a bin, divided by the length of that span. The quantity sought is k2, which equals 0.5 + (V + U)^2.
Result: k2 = 68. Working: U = 4.24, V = 3.99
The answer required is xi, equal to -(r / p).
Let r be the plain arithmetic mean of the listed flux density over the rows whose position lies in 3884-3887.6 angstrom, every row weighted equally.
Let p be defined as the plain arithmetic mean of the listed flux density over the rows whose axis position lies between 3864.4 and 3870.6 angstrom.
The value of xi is -1.2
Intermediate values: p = 2.1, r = 2.5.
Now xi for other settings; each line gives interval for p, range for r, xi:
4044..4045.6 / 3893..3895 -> -0.6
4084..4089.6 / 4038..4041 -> -1.1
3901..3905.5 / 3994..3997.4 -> -1.5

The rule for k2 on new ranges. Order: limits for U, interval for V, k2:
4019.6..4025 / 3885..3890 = 48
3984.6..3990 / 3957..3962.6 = 44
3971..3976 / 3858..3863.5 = 18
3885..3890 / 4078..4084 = 46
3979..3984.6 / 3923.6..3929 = 32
